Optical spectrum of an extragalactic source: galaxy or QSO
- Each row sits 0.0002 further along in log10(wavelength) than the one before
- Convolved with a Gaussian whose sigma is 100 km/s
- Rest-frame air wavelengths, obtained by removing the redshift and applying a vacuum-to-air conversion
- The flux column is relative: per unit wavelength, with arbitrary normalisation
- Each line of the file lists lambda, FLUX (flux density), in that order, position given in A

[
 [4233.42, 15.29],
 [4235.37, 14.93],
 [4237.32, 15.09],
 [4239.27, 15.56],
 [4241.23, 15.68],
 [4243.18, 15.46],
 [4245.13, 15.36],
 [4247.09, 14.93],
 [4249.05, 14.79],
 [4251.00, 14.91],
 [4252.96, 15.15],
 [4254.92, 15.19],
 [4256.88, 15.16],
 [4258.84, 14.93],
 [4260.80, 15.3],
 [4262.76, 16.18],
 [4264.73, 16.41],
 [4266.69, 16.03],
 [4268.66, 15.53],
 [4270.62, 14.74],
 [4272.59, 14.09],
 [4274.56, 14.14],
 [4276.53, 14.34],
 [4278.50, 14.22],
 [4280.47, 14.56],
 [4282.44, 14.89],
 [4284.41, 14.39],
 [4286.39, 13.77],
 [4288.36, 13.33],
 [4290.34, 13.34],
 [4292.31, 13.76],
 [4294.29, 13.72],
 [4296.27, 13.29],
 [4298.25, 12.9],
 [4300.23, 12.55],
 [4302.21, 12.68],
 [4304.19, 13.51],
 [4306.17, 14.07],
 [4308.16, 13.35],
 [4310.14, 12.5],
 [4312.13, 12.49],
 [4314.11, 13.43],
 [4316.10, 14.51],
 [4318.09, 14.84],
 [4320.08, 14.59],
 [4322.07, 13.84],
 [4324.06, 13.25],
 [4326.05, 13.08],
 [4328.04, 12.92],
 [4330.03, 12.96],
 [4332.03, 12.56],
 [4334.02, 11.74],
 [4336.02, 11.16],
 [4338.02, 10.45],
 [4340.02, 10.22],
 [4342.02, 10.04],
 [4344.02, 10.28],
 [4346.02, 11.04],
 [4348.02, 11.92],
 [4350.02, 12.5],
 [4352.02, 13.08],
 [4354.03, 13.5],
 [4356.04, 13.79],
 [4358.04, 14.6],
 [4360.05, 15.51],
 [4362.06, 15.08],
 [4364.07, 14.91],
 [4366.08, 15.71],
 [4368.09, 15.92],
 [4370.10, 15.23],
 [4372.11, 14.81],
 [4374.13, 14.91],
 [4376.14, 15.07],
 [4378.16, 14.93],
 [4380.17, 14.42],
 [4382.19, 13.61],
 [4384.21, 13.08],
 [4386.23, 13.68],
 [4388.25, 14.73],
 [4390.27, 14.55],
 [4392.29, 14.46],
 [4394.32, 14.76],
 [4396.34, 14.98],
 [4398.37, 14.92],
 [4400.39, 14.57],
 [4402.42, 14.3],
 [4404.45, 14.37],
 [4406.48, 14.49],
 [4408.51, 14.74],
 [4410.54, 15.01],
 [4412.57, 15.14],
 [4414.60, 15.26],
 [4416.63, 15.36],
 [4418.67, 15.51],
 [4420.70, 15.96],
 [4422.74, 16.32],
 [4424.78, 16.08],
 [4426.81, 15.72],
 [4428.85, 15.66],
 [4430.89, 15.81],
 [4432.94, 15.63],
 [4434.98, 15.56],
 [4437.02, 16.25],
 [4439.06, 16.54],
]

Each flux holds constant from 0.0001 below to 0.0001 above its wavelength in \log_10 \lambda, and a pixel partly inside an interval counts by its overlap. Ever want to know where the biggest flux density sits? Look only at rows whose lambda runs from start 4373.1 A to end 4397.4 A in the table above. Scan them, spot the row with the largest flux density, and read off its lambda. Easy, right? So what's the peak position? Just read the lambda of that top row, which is 4376.14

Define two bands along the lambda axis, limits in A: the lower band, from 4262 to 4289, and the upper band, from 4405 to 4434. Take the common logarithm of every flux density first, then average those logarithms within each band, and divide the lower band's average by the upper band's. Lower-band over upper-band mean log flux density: 0.98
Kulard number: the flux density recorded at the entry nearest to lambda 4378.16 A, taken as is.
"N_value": 14.93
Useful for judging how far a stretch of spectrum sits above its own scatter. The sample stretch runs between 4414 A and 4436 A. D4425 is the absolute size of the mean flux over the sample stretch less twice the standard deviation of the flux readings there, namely 15.1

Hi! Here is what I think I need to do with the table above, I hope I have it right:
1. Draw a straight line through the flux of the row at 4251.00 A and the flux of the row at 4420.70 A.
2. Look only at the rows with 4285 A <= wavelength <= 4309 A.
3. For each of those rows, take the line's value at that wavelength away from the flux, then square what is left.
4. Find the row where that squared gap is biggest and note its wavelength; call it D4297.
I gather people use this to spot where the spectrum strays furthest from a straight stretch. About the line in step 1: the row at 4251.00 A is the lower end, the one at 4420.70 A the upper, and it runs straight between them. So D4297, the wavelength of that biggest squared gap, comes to 4300.23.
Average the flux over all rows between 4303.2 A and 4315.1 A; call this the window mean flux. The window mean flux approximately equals 13.2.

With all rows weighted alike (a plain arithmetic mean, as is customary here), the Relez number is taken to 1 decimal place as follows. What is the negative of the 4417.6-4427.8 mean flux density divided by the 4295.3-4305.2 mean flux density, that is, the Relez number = -1.2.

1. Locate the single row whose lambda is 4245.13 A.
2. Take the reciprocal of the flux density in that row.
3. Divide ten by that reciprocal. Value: 154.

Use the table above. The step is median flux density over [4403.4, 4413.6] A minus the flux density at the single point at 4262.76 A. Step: -1.4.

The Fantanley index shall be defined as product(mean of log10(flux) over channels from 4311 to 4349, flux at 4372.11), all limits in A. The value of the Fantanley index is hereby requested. 16.1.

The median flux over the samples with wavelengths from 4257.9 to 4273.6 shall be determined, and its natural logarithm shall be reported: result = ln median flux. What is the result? 2.74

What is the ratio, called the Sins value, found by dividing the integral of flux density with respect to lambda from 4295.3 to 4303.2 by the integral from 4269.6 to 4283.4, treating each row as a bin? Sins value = 0.5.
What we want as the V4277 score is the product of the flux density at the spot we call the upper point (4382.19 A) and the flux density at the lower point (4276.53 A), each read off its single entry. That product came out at 195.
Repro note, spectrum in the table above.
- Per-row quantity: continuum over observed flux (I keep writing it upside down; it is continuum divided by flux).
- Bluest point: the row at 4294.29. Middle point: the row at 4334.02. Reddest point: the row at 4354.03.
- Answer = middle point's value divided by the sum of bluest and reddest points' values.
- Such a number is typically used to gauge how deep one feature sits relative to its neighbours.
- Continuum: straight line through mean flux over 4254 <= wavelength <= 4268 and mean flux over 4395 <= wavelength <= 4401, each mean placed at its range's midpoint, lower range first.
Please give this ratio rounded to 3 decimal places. 0.578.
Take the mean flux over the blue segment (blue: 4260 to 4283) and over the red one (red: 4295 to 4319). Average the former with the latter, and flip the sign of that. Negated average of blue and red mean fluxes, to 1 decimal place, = -14.2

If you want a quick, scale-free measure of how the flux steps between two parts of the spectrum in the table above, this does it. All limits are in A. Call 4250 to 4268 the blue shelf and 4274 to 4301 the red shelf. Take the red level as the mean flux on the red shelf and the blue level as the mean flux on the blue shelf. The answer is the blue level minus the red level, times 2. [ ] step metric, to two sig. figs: 3.3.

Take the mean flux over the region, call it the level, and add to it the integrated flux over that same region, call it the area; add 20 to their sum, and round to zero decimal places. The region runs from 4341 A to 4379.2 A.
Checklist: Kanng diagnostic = 562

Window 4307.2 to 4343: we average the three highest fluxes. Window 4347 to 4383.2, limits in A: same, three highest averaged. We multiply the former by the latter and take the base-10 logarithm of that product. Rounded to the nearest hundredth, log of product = 2.36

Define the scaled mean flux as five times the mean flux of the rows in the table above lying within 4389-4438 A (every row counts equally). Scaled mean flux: 76.1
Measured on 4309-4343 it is 63.1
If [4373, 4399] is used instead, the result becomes 72.3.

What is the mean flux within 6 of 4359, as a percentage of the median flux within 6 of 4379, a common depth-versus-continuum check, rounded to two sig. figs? 99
